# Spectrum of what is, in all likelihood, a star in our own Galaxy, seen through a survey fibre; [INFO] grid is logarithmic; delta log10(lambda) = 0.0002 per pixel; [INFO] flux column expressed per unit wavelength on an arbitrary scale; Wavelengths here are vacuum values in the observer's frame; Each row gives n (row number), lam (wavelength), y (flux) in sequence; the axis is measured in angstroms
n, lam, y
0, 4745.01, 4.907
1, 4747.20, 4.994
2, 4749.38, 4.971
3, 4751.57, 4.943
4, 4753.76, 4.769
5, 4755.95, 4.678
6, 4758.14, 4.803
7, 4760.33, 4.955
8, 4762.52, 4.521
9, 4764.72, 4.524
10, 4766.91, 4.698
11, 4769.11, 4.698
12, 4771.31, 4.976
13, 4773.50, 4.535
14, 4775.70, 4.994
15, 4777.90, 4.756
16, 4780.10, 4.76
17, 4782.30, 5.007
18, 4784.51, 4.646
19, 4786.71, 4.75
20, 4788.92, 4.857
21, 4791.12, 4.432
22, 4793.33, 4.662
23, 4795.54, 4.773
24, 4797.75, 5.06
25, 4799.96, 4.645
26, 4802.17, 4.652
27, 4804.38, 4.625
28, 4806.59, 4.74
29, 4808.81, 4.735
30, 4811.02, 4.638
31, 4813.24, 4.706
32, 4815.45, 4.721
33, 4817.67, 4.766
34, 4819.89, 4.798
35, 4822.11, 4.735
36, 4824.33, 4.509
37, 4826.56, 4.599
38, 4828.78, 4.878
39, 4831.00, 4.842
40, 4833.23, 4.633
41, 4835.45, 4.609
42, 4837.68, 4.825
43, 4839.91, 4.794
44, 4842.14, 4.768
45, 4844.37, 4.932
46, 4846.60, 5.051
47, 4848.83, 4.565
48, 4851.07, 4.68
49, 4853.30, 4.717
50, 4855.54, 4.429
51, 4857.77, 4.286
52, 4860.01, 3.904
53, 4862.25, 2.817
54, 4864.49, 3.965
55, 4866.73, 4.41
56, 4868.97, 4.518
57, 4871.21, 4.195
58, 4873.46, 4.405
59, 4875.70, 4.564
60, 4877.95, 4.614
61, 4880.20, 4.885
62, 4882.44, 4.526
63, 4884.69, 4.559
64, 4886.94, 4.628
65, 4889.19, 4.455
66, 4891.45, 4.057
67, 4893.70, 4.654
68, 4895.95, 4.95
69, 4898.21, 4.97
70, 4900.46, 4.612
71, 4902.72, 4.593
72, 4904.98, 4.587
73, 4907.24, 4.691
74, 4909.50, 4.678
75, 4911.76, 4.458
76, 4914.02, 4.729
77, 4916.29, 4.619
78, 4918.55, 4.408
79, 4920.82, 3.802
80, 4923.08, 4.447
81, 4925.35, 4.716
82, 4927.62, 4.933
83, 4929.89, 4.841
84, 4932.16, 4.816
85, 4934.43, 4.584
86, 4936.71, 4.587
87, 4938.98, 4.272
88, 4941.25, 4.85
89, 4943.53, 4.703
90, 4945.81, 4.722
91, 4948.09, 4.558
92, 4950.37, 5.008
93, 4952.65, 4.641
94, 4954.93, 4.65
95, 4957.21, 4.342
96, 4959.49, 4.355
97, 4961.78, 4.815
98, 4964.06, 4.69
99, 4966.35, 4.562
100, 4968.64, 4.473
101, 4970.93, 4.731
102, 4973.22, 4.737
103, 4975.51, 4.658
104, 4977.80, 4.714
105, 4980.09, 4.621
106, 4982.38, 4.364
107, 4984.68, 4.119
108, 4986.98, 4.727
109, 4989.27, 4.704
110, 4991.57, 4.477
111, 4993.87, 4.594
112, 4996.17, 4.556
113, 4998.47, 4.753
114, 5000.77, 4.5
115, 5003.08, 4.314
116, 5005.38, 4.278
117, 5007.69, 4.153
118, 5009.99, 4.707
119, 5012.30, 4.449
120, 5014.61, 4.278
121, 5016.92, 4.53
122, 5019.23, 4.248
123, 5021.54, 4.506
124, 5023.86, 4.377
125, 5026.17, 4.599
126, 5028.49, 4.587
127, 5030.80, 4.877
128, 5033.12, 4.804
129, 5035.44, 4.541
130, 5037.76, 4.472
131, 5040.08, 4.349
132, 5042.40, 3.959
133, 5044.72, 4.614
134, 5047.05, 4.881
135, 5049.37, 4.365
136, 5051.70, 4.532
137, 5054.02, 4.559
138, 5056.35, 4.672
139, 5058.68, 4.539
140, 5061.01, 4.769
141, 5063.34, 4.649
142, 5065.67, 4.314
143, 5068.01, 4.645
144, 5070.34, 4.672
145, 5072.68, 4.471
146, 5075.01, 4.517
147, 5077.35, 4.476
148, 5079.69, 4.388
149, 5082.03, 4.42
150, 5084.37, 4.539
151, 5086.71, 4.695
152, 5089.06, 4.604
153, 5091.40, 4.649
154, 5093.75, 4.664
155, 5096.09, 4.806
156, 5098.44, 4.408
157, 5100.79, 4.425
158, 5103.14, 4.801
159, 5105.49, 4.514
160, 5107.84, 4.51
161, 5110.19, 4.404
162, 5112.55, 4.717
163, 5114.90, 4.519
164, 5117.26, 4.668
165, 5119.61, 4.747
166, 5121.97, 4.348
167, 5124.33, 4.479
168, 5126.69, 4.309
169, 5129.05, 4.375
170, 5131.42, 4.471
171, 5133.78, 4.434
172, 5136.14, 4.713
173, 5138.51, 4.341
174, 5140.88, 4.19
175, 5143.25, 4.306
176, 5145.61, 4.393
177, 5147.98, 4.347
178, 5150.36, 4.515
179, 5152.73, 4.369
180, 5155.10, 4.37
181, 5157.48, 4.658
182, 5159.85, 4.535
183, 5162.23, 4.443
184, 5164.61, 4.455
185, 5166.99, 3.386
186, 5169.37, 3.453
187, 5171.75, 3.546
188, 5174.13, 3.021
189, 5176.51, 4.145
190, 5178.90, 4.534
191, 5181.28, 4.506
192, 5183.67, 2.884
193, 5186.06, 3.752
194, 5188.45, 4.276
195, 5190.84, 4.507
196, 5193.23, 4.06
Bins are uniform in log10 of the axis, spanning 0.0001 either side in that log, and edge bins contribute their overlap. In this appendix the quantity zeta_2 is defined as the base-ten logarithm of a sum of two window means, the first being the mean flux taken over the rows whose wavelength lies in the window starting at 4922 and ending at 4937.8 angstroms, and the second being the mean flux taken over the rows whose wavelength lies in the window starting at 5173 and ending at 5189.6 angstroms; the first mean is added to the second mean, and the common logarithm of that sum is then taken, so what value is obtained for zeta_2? 0.933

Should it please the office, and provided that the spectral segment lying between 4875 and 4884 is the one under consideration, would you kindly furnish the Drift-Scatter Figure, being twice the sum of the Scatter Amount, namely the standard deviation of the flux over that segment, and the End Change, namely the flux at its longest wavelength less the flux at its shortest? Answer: 0.2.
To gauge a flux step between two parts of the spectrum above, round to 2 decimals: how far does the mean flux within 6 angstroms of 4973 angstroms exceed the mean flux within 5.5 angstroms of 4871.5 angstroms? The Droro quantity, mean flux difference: 0.24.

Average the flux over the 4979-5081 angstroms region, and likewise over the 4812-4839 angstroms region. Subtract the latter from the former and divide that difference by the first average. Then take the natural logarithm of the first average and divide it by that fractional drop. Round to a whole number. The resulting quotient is -33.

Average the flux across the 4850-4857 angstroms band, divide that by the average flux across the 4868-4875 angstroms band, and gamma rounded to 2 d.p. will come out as 1.05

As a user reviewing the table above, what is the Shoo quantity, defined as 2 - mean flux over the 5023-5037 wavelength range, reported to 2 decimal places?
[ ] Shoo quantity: -2.63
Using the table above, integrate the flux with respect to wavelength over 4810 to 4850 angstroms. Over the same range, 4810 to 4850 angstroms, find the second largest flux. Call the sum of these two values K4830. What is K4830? 195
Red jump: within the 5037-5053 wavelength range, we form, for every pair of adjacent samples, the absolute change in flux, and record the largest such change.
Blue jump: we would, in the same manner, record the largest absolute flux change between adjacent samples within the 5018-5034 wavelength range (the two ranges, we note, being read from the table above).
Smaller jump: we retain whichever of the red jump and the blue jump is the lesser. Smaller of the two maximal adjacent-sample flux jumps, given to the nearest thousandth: 0.290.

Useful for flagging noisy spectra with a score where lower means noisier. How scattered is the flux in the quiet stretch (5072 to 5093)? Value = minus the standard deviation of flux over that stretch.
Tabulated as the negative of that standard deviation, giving -0.10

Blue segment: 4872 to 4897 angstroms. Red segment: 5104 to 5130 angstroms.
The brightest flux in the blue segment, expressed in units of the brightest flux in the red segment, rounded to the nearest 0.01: 1.04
